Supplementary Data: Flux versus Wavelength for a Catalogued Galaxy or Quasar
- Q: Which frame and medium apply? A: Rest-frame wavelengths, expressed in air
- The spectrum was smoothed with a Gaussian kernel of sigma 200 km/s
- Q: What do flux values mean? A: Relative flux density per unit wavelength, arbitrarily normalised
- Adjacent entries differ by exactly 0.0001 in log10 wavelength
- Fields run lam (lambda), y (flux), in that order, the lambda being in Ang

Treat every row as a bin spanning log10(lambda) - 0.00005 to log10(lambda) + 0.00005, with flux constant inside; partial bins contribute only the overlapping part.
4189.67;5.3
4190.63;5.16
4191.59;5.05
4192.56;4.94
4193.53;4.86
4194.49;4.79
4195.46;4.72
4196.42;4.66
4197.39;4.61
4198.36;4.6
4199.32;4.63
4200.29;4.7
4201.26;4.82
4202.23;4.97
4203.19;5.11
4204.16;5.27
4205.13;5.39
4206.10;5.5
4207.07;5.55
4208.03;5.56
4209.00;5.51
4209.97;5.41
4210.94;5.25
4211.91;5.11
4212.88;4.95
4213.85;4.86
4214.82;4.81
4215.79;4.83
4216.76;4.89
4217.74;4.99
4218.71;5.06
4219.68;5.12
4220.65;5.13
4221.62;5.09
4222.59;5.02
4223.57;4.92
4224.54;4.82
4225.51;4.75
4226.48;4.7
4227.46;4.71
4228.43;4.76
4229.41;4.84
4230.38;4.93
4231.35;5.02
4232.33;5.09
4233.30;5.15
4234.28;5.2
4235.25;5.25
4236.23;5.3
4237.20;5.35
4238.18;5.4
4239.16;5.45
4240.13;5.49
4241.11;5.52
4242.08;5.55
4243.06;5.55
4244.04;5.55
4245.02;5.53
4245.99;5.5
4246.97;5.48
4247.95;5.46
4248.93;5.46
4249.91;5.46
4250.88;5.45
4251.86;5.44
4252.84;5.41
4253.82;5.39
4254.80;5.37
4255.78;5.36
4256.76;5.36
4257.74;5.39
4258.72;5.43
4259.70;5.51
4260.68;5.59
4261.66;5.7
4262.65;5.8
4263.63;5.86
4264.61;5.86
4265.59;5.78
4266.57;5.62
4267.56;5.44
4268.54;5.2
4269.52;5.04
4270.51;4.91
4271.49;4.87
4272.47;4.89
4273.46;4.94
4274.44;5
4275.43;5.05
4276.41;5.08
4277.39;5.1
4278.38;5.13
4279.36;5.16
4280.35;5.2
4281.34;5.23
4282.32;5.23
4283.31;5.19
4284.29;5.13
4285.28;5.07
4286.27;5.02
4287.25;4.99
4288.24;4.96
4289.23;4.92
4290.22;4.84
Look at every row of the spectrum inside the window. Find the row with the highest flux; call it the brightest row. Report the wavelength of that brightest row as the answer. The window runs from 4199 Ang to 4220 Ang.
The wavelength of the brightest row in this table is 4208.03 Ang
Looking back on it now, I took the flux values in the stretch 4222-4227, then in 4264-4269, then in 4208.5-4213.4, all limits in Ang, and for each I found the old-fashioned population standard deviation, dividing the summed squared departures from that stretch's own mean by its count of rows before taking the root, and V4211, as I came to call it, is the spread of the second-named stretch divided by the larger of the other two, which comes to 1.18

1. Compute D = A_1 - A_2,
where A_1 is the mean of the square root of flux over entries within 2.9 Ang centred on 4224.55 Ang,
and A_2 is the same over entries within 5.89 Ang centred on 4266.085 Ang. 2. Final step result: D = -0.17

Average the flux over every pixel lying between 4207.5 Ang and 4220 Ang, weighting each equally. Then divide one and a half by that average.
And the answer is 0.294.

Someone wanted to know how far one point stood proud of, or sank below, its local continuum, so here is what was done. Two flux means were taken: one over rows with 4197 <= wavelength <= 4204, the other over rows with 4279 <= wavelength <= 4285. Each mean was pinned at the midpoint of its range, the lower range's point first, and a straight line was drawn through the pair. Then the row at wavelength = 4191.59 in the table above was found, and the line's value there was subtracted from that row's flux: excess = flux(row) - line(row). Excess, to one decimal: 0.3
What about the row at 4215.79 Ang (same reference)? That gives 0.0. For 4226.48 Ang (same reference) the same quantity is -0.2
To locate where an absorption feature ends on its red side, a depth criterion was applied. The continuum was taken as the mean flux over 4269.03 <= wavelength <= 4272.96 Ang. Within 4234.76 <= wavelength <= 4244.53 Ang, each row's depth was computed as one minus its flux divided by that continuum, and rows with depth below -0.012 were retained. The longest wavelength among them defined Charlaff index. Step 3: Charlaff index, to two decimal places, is 4244.04 Ang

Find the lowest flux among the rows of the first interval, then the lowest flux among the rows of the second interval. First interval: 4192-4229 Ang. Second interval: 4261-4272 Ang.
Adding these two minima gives 9.5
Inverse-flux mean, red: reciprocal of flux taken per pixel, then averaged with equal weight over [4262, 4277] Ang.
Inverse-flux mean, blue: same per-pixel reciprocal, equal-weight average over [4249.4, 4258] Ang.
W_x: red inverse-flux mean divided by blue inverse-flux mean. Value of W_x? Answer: 1.03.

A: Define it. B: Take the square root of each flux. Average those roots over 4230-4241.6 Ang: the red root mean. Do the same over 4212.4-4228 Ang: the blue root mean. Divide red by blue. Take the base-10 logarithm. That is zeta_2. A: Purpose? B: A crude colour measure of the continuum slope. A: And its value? 0.015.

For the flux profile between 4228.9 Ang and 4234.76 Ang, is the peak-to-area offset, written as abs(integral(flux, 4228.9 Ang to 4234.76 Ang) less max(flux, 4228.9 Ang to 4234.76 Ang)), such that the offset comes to 24.3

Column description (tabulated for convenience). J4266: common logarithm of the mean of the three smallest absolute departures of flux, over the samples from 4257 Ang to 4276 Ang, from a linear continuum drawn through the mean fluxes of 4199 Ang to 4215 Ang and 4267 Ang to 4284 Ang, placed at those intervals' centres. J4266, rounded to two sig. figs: -1.2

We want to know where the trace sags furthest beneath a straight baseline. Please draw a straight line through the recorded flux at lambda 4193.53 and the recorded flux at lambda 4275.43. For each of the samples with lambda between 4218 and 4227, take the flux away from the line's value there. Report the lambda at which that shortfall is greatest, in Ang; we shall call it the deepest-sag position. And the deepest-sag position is 4226.48 Ang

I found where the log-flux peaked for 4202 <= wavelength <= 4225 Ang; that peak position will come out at 4208.03 Ang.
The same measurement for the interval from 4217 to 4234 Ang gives 4233.30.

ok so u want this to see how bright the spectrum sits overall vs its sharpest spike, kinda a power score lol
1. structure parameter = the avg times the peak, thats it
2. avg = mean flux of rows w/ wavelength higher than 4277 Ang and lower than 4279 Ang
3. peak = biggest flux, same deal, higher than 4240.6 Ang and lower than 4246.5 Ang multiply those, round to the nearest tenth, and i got 28.4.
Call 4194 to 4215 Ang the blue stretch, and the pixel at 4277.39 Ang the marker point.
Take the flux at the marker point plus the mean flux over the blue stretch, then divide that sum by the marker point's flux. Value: 1.99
